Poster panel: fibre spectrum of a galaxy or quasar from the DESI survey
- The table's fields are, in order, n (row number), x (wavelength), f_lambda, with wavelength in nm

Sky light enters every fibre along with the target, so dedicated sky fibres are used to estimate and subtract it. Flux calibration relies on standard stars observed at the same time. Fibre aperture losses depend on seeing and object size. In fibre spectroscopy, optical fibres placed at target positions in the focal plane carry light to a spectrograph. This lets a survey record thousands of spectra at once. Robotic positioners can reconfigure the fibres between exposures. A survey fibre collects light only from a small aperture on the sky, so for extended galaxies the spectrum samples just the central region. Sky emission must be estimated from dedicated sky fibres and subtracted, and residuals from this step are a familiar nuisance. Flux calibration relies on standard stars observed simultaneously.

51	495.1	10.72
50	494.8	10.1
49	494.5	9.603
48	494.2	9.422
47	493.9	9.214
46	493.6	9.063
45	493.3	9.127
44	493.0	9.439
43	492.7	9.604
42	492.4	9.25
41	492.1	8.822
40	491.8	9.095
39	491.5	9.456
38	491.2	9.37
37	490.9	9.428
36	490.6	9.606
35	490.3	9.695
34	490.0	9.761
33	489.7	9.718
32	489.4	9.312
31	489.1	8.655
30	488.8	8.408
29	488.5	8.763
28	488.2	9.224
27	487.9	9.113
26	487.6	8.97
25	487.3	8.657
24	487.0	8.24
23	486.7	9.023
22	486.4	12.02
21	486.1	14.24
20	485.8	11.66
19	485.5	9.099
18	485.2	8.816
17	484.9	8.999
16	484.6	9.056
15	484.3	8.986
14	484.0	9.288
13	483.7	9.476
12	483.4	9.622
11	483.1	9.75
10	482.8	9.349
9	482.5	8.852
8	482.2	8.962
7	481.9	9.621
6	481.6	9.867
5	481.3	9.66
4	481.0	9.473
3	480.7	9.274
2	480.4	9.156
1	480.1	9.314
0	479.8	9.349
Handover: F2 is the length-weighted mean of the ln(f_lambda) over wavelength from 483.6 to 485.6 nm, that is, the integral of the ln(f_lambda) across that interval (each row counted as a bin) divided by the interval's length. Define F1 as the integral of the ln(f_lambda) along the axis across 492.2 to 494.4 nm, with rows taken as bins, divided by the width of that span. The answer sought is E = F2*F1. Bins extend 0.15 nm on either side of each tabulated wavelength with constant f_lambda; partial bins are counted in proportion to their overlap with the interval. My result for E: 4.92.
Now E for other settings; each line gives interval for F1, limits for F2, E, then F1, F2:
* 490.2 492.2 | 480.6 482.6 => 5.01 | 2.24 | 2.24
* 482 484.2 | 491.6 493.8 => 4.95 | 2.23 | 2.22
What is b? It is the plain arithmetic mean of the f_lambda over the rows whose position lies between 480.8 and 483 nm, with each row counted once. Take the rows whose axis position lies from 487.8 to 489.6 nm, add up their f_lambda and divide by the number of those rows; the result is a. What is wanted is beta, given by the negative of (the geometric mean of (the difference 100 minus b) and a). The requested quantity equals -28.4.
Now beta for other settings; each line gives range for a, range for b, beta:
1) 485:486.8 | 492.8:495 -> -31.3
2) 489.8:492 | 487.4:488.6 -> -29.4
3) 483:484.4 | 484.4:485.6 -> -29.3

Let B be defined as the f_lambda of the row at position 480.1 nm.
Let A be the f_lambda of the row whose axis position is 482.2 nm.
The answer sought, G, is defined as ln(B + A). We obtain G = 2.91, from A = 8.962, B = 9.314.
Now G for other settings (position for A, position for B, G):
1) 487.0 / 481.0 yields 2.87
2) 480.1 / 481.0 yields 2.93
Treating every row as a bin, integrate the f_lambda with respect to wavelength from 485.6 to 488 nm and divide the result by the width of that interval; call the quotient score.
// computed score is 10.2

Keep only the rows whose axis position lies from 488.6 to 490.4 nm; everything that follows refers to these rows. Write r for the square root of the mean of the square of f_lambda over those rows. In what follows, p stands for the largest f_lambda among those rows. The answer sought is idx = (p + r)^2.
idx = 362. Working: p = 9.761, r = 9.3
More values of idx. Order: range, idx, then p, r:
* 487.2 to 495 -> 375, 10.1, 9.3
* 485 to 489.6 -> 575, 14.24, 9.7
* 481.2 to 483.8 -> 374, 9.867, 9.5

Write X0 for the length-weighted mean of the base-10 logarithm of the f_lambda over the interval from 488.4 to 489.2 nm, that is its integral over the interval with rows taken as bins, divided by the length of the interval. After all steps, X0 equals 0.934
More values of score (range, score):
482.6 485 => 9.3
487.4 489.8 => 9.0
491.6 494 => 9.2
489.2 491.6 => 9.5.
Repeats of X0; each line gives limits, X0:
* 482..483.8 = 0.970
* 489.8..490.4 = 0.988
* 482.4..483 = 0.962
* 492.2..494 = 0.967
